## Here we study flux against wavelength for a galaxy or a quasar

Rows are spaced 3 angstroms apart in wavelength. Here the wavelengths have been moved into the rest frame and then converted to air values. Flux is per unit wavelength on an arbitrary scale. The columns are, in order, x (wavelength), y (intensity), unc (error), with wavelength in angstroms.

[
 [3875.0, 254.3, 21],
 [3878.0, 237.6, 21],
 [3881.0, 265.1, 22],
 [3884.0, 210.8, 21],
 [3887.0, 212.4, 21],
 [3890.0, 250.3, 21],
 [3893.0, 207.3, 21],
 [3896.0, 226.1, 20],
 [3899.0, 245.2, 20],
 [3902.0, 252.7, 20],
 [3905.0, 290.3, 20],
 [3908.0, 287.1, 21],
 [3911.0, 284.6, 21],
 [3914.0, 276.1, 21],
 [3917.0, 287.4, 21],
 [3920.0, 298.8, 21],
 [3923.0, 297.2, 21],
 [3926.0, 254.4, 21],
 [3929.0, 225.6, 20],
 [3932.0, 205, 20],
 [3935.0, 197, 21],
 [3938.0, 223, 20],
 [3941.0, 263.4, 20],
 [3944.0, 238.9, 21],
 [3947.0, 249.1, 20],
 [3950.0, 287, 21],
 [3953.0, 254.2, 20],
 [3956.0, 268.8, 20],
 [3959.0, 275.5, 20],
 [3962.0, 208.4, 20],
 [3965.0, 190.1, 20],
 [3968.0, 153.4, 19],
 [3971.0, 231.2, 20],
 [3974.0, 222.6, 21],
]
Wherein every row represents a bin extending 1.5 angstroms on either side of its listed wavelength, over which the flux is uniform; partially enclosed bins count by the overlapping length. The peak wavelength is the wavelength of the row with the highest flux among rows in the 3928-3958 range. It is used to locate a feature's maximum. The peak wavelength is 3950.0 angstroms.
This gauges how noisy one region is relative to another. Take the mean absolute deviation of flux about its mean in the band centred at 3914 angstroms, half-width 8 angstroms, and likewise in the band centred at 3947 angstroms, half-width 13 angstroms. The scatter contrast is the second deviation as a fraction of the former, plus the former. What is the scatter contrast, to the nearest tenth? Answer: 9.3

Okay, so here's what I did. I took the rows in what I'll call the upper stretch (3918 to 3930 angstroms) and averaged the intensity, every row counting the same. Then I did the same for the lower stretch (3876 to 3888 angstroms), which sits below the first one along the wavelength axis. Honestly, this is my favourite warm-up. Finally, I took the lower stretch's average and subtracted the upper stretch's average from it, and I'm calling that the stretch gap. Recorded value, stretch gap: -38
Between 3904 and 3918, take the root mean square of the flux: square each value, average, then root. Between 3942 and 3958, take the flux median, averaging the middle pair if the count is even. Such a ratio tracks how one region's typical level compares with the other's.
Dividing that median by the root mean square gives 0.89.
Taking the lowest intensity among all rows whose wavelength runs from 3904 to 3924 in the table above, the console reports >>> 276.1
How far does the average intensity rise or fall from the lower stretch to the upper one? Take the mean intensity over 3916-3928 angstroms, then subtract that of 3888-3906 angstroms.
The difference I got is 39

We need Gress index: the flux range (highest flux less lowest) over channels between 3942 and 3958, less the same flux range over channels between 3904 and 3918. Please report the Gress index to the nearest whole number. 34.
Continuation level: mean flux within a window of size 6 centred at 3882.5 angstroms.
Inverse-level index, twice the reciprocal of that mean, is 0.0084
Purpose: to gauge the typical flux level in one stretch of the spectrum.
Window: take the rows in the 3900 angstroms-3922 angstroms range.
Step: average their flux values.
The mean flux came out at 282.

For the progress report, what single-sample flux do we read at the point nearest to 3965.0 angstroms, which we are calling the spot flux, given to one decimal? 190.1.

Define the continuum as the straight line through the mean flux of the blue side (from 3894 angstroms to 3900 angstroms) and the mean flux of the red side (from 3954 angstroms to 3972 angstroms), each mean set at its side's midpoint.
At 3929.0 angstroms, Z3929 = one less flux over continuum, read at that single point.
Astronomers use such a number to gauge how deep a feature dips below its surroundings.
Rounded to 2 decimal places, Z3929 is 0.01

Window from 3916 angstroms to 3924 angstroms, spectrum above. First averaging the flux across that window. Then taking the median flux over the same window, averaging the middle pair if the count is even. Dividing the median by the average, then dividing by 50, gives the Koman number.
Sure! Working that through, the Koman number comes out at 0.0202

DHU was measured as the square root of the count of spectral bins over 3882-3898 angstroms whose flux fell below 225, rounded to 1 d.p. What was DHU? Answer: 1.7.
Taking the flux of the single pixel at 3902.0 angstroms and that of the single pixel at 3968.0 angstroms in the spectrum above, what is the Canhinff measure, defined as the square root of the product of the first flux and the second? 197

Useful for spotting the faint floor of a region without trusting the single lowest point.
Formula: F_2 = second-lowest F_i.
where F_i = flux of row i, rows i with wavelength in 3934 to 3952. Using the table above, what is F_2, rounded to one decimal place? 223.0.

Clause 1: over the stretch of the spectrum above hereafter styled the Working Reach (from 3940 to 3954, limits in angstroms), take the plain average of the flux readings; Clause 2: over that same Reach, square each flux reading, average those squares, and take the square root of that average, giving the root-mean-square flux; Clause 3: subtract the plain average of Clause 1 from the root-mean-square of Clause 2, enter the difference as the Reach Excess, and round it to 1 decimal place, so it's 0.5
